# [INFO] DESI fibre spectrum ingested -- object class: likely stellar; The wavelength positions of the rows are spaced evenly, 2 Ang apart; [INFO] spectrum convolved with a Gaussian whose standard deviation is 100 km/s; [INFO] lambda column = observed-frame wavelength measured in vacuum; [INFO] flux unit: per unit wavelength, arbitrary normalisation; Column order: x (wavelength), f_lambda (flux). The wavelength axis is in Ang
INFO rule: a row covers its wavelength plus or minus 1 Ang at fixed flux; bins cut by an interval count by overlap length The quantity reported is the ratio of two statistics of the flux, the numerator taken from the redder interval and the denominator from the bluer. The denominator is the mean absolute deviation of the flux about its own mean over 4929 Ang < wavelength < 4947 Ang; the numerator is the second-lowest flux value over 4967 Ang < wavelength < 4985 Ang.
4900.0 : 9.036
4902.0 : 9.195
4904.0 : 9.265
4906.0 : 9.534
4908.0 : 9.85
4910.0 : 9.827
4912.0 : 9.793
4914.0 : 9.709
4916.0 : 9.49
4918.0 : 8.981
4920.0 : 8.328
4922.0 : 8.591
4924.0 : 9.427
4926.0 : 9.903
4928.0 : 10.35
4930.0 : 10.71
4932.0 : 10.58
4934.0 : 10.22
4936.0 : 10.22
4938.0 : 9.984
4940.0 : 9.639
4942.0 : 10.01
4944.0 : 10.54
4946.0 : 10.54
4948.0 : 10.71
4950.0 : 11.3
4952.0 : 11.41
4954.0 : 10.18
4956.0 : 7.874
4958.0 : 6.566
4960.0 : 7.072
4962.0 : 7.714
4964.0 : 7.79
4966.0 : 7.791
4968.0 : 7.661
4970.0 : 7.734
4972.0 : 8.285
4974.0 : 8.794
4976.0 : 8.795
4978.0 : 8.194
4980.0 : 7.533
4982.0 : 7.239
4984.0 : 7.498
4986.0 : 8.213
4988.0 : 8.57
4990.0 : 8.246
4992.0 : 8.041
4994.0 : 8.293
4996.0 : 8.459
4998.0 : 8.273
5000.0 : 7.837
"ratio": 26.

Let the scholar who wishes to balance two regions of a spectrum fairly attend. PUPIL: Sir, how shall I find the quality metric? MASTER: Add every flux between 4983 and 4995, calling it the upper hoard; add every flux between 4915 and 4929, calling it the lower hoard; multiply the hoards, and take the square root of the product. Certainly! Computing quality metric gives 56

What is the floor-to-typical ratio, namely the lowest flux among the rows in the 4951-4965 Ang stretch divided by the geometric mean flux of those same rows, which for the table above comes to 0.798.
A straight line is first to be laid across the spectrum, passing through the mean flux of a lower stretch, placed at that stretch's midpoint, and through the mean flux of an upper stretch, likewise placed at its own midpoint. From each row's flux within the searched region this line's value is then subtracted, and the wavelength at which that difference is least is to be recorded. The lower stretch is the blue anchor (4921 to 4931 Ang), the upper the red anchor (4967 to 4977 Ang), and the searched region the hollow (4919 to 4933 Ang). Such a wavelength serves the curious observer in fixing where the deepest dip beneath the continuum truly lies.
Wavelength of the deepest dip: 4920.0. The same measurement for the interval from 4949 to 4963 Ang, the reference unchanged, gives 4958.0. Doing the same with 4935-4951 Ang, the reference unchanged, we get 4940.0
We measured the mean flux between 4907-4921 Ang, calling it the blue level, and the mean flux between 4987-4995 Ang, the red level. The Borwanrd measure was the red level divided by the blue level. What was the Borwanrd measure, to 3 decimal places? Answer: 0.879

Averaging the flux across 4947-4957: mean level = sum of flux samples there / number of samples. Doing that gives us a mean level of 10.3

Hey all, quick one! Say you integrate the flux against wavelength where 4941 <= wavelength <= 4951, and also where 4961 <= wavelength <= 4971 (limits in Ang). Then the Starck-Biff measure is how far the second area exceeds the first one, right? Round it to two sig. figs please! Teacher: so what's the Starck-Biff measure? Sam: -29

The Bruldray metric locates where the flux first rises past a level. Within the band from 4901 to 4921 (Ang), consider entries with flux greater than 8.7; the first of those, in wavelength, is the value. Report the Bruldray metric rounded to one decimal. 4902.0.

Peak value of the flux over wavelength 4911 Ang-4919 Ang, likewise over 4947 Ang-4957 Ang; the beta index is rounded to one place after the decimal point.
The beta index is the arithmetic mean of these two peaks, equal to 10.6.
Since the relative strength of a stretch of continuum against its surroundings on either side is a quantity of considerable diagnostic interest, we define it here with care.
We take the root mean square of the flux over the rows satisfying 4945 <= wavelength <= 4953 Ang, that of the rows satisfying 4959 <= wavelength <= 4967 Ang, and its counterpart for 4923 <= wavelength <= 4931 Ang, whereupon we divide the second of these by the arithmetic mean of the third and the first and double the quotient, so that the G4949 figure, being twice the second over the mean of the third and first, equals 1.44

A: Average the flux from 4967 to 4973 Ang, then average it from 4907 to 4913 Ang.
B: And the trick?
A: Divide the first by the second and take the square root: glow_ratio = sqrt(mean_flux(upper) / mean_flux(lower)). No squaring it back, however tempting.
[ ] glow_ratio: 0.90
